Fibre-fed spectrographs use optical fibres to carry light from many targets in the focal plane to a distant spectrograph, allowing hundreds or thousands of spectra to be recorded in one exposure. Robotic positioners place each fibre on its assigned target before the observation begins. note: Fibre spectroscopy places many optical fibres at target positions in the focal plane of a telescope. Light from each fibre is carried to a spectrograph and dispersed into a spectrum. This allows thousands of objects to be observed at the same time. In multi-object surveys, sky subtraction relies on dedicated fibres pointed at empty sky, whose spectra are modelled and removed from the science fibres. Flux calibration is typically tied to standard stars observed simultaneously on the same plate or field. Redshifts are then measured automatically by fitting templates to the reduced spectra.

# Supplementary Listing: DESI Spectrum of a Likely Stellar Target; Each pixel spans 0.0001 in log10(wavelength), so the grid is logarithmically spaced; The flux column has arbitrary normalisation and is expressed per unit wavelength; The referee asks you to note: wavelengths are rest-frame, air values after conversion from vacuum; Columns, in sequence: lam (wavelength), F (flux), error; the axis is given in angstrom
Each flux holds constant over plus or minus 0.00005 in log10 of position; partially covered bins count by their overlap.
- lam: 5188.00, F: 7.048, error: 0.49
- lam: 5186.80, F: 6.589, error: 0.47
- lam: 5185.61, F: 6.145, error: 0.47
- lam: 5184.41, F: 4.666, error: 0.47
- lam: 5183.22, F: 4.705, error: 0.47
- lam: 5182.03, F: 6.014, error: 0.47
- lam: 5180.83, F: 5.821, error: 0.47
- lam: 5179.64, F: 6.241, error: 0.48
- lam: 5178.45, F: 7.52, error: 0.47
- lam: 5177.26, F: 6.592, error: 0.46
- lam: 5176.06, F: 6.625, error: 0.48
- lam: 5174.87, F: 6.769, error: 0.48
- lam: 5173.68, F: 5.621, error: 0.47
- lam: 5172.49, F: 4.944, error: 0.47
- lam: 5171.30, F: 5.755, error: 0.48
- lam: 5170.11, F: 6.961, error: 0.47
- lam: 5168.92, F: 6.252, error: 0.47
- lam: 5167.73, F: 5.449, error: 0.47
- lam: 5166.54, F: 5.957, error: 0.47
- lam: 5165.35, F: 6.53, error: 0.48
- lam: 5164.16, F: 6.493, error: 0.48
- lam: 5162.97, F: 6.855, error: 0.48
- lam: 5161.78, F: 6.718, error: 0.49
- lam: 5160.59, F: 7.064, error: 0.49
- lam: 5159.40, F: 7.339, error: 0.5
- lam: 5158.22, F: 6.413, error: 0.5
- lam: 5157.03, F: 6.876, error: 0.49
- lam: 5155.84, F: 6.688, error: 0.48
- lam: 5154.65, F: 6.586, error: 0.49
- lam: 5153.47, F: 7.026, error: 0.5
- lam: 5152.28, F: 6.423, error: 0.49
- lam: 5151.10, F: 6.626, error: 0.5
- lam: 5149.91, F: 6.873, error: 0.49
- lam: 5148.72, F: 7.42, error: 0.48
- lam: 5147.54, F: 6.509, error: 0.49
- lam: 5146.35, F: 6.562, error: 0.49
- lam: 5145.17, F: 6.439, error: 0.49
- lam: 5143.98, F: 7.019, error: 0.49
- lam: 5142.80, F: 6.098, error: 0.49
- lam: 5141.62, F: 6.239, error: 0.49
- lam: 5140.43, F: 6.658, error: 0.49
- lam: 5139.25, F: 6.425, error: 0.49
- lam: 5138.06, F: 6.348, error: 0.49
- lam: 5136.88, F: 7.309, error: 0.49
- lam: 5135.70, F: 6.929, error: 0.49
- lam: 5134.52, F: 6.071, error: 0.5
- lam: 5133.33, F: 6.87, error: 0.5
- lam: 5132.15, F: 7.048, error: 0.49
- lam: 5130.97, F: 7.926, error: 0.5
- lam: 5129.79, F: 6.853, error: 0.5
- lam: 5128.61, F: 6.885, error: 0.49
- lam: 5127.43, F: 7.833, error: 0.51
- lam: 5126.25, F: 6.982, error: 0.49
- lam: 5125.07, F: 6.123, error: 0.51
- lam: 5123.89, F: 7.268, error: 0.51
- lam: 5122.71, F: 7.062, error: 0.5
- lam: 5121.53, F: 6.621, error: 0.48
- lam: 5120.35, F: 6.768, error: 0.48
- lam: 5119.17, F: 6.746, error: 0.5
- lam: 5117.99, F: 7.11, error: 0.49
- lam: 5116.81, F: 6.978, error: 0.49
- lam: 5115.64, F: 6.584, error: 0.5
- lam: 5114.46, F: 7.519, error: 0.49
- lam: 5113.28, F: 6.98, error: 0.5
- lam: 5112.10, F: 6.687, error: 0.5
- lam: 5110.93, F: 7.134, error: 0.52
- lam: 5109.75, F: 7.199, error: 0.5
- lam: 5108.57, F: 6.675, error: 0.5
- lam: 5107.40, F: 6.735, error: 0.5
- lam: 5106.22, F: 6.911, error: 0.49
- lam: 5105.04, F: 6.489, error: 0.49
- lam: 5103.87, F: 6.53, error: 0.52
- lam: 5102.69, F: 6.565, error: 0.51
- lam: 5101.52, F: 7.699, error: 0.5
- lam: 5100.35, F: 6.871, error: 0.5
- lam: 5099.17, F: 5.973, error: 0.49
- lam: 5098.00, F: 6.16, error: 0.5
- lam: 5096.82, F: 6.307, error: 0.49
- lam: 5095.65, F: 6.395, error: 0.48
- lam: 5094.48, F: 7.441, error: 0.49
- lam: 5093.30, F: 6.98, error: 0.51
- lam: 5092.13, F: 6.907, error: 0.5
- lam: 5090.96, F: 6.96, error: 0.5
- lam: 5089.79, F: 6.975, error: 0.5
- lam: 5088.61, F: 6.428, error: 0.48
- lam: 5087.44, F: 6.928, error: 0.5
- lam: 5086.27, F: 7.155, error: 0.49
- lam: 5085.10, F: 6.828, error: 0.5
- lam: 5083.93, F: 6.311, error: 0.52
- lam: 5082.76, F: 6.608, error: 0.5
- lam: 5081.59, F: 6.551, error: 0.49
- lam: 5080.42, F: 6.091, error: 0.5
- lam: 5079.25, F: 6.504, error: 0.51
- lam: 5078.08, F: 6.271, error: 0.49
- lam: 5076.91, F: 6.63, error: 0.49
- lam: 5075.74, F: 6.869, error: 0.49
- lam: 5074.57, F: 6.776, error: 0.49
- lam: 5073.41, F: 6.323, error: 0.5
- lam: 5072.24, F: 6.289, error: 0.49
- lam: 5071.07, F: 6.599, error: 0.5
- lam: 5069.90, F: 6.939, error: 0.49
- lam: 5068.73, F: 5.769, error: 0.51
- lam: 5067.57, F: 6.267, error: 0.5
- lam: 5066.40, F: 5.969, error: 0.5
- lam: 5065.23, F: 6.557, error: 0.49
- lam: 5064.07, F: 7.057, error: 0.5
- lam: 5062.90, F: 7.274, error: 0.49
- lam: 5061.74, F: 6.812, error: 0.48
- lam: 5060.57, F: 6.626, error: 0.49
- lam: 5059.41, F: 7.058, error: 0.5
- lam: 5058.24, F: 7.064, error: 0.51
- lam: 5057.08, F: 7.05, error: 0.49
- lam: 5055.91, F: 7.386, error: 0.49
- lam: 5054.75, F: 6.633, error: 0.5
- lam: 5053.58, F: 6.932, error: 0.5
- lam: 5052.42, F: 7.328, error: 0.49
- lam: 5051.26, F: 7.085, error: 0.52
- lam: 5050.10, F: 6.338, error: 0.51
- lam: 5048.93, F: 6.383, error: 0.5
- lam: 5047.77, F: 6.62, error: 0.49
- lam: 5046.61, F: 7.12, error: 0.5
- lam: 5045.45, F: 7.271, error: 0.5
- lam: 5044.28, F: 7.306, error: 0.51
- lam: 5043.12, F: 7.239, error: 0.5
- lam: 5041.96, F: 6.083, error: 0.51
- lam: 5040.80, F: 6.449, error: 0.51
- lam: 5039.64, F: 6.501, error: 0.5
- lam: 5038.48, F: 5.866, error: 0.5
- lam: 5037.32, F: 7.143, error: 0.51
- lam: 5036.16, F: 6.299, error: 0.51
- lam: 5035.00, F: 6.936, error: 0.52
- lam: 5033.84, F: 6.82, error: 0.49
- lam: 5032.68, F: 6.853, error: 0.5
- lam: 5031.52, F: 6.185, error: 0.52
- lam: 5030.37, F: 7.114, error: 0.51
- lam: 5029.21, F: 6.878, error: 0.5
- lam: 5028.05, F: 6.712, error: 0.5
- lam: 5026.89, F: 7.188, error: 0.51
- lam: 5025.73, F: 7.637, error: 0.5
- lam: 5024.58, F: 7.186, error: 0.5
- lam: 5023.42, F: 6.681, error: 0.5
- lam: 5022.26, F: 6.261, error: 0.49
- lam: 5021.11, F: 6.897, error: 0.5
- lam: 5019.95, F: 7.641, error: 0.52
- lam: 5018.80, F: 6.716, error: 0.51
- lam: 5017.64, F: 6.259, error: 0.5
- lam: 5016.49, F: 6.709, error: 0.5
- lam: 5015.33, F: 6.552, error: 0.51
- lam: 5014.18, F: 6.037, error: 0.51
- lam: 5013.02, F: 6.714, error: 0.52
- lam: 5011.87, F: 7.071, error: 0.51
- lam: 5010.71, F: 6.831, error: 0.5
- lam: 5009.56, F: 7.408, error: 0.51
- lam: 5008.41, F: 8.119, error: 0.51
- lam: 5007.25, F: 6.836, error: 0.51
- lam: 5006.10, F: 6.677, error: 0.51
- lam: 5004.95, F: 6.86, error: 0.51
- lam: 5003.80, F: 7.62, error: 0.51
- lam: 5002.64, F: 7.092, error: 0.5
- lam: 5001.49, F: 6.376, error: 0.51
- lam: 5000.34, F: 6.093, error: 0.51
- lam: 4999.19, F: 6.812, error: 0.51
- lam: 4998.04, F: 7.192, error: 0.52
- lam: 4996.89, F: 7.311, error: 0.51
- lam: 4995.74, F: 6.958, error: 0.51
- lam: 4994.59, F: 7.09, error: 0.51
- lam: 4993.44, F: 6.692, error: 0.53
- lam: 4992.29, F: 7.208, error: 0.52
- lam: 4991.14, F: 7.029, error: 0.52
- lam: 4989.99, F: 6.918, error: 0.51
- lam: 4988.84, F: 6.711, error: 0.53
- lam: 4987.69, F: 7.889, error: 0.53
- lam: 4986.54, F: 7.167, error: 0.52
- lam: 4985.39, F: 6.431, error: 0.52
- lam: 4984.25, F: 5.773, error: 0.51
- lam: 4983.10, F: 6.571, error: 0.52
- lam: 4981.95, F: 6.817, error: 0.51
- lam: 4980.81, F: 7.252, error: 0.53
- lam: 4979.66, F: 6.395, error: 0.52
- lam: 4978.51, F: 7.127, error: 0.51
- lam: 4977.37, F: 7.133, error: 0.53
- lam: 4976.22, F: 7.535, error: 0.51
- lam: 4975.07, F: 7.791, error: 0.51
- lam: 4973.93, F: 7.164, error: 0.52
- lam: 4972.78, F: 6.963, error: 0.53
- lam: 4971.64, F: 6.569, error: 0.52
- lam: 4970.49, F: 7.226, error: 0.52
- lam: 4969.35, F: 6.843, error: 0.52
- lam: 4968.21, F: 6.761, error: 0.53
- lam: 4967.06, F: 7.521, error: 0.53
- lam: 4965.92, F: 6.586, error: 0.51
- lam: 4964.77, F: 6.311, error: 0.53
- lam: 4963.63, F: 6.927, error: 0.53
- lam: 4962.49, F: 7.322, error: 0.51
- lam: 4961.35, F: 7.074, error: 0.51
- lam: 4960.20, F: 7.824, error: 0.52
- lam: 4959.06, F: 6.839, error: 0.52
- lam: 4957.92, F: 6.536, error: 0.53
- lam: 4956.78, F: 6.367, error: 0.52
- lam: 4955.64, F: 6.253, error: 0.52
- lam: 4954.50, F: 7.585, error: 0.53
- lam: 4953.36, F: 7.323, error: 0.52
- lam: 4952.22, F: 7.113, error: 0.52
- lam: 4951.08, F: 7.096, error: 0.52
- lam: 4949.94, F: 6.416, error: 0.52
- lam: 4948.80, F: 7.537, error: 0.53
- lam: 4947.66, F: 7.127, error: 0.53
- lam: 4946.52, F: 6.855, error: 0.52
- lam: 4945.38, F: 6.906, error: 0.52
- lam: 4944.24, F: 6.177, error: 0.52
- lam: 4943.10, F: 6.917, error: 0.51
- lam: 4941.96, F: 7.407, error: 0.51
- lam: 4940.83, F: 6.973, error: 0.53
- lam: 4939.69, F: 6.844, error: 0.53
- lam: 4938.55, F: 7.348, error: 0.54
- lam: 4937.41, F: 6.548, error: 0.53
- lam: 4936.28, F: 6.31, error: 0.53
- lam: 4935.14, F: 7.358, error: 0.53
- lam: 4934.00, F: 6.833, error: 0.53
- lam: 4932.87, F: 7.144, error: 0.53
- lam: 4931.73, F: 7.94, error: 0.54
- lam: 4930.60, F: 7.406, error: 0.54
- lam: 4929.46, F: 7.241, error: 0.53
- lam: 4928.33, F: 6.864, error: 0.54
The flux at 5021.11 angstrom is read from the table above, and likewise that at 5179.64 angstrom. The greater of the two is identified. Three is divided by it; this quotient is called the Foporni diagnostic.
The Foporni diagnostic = 0.435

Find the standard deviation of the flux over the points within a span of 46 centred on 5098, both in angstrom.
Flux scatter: 0.38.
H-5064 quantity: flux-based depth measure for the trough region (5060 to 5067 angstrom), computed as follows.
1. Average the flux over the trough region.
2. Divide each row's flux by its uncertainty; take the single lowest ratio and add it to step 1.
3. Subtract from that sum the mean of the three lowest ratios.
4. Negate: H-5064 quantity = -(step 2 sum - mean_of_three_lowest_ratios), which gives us -5.7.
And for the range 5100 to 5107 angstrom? -6.5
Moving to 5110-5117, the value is -6.7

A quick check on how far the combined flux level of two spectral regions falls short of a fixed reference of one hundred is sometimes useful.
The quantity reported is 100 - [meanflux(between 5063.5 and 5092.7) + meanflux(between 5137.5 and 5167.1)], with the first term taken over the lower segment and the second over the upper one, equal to 86.8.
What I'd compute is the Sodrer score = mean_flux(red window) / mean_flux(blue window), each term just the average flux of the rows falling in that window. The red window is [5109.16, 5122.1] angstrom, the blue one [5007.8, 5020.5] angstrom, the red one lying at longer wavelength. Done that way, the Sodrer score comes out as 1.00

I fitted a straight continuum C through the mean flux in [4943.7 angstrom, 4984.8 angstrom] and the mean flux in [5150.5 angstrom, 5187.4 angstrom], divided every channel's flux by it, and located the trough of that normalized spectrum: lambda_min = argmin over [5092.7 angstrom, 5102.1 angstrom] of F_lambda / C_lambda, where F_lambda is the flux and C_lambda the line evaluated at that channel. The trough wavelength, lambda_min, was 5099.17 angstrom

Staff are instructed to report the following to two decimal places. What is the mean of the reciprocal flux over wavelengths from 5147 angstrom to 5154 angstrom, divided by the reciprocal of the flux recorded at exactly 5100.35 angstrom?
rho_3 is 1.01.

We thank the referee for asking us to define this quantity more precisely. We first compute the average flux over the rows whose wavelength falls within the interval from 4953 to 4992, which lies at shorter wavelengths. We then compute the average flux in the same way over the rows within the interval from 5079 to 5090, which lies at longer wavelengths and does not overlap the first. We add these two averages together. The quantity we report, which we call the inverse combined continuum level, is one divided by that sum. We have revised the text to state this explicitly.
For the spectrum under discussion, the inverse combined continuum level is 0.0736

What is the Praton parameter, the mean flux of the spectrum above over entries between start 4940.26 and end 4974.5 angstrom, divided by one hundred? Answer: 0.0695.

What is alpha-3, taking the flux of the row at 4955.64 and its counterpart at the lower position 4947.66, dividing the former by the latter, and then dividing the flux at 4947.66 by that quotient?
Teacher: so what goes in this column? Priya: 8.1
